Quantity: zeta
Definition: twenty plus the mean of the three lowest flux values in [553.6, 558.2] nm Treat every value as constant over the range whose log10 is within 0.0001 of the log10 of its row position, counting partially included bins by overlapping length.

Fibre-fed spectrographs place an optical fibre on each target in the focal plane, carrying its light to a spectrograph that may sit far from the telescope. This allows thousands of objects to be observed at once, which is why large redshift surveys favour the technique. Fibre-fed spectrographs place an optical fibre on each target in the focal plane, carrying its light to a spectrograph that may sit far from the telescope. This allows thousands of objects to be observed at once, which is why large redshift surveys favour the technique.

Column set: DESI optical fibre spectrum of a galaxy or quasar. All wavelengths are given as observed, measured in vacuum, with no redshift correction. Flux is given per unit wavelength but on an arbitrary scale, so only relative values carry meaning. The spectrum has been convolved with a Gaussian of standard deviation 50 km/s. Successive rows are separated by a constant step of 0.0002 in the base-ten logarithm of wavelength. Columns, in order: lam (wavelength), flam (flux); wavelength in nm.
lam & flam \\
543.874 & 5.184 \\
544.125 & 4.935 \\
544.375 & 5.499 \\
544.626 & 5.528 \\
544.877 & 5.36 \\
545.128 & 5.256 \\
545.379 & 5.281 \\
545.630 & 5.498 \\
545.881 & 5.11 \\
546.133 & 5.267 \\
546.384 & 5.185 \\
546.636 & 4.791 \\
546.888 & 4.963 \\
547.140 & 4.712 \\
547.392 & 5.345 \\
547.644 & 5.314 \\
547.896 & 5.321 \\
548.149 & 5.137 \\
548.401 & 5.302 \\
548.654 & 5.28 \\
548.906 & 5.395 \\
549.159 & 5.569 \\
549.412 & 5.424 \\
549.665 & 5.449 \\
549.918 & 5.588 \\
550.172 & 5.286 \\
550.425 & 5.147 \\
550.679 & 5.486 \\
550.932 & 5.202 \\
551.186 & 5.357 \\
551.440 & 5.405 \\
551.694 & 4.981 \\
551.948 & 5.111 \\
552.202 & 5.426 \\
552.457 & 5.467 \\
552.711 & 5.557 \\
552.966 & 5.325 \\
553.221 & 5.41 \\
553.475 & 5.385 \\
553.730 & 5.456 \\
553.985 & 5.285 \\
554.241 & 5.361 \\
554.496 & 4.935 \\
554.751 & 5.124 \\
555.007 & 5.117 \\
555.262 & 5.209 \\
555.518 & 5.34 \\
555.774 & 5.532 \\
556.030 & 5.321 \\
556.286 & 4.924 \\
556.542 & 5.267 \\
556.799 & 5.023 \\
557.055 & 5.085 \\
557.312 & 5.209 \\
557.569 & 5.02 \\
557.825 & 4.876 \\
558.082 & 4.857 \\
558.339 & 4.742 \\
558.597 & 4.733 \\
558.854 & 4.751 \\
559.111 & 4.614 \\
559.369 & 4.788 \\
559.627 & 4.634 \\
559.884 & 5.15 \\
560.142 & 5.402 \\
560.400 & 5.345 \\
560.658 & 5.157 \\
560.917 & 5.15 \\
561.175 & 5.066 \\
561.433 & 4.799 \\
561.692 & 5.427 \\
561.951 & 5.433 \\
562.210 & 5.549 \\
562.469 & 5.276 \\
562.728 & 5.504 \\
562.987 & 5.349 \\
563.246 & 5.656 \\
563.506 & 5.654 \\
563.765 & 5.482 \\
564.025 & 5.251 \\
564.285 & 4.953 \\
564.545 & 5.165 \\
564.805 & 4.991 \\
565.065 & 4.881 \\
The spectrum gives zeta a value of 24.9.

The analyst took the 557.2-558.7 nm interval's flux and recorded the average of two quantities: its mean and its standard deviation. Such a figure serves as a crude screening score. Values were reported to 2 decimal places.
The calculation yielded 2.54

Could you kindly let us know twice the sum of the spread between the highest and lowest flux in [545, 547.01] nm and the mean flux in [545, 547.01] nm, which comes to 11.8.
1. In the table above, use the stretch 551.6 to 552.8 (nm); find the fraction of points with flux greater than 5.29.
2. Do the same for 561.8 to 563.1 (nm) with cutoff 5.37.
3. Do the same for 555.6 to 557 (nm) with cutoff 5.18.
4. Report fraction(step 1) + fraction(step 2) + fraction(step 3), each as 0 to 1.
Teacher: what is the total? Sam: 1.80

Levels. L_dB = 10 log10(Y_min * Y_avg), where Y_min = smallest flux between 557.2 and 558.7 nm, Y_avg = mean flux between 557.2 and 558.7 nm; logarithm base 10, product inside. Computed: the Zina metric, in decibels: 13.66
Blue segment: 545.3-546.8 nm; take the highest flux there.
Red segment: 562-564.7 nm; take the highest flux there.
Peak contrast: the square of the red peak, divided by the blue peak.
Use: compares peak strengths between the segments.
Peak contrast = 5.82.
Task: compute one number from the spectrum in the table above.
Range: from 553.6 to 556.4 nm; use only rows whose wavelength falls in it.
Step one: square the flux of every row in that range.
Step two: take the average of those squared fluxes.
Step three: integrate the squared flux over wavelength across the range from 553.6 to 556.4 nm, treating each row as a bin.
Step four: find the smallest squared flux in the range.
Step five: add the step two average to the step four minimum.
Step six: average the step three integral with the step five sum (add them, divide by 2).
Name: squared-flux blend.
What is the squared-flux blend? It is 64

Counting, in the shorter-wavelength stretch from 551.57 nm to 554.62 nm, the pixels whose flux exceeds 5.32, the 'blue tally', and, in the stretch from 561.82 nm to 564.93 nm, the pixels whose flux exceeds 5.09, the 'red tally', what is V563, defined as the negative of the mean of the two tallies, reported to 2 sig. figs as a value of -9.0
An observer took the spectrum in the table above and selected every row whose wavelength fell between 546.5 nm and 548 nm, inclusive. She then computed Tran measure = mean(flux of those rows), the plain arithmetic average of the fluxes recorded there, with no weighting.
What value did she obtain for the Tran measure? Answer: 5.07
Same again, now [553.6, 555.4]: 5.21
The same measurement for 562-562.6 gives 5.41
